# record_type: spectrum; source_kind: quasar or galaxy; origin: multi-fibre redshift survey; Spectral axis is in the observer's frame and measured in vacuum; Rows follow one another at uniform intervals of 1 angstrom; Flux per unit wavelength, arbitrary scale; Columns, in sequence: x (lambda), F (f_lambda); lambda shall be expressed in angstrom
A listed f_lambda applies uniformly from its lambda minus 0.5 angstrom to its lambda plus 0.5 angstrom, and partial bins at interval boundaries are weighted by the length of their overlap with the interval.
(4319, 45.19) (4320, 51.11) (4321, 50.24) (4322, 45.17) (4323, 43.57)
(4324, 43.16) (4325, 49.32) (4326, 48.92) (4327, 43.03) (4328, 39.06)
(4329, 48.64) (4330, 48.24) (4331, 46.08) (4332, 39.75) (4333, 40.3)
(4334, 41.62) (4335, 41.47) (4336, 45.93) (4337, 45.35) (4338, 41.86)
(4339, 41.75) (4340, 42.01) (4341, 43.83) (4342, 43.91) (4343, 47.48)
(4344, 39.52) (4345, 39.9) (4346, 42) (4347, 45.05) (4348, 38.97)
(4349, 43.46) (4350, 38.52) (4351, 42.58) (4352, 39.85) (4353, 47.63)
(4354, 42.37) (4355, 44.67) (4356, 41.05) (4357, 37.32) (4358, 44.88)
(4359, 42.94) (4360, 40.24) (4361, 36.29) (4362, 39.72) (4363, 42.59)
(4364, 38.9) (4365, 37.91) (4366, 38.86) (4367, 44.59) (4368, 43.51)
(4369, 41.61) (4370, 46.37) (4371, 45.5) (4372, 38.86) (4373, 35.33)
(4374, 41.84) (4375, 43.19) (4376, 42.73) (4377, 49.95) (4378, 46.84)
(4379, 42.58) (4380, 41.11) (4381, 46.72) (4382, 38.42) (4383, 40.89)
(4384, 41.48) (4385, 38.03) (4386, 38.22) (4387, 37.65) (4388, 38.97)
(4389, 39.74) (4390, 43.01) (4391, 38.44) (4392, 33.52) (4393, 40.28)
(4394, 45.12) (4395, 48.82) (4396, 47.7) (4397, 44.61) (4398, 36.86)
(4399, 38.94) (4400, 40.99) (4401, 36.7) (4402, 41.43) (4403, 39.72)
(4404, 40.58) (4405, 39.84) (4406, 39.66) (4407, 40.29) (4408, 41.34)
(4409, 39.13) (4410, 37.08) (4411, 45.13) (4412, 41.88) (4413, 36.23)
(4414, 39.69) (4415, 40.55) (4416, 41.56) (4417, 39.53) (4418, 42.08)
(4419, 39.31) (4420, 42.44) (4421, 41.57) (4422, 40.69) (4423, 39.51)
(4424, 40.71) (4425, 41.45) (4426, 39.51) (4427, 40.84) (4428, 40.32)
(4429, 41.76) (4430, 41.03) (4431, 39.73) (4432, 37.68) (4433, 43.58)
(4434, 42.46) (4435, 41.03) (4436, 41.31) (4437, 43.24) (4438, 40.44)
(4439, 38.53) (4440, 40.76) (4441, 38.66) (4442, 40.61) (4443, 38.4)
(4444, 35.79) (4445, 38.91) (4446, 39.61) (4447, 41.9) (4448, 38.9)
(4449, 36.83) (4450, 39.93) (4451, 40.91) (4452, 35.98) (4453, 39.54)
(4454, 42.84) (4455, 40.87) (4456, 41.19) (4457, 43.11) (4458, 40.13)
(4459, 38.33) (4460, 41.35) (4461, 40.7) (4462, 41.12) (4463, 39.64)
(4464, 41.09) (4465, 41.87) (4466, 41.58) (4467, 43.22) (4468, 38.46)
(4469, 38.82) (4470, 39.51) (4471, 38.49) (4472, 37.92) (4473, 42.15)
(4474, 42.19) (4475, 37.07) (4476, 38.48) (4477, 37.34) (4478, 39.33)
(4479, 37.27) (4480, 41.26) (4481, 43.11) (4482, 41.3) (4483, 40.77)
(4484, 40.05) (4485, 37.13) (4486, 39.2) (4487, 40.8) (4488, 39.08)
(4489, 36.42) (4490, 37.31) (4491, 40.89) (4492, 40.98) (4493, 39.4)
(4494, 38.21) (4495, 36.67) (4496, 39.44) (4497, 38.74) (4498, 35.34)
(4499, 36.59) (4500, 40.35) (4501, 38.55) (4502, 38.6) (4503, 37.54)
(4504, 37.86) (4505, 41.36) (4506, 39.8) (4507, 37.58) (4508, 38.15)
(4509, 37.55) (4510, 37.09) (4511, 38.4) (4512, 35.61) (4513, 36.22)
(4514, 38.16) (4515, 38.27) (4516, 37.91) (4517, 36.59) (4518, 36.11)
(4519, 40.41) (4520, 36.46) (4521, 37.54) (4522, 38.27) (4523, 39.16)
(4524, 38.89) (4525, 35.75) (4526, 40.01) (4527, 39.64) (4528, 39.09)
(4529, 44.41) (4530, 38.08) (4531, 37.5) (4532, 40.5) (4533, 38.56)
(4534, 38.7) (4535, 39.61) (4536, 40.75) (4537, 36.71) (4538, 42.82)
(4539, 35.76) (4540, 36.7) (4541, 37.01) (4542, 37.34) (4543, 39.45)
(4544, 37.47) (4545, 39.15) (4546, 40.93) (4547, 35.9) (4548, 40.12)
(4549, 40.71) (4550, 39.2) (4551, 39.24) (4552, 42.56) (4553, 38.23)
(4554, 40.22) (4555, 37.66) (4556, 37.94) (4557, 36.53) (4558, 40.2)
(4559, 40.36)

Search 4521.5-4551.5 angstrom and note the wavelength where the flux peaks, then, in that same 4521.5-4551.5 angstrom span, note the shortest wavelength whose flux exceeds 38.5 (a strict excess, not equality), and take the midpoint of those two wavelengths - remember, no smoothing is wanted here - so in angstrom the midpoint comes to 4526.0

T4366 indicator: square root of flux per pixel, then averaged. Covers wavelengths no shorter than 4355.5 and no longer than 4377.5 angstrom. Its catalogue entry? 6.44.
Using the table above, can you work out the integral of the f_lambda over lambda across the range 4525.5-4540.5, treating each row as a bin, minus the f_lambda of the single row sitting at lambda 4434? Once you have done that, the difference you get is 546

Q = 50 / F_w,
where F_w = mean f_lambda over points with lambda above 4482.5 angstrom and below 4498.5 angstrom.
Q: 1.29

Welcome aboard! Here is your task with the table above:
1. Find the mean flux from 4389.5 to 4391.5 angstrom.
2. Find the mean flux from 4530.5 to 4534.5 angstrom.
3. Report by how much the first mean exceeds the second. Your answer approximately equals 1.9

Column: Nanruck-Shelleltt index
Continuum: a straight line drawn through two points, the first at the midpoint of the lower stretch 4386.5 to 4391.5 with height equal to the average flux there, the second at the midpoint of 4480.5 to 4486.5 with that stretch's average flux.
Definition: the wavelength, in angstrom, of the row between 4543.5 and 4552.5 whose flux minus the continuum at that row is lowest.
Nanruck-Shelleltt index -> 4547 angstrom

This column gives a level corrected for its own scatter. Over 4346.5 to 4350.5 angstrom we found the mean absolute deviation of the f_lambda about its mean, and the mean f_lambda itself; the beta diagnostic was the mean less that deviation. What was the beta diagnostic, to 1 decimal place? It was 38.7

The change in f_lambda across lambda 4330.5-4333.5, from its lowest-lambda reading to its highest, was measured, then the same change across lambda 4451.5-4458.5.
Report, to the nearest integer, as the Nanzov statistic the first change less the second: -10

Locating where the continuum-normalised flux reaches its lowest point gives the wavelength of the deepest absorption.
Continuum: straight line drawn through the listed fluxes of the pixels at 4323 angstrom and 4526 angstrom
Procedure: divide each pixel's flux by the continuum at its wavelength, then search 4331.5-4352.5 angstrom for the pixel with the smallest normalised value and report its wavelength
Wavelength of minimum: 4350 angstrom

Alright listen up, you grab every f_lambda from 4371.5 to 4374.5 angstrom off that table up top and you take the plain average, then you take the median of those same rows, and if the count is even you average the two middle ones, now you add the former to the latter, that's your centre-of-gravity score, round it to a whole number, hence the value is 78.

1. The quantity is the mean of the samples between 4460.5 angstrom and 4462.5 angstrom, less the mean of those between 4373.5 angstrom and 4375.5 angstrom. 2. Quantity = -1.6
